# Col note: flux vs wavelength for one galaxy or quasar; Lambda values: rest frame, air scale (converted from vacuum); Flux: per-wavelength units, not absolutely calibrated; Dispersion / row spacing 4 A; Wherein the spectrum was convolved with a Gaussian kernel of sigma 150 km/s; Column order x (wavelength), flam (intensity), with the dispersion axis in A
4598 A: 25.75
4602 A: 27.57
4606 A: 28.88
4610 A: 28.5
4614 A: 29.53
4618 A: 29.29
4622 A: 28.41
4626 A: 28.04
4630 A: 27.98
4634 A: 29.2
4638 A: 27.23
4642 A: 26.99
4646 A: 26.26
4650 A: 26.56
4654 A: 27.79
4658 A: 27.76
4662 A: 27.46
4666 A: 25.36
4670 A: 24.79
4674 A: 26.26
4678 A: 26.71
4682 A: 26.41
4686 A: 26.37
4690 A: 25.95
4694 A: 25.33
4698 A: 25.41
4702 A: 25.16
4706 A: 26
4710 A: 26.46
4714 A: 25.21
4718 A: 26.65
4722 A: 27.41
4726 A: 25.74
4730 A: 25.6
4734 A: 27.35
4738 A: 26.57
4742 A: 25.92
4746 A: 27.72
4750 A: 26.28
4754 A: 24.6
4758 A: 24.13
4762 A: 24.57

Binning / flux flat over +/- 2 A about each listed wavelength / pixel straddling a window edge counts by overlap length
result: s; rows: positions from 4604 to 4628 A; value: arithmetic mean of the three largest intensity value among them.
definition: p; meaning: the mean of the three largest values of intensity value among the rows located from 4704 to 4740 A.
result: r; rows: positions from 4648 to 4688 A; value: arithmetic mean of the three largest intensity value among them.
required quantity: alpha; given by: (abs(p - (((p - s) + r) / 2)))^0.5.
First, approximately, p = 27.1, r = 27.7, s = 29.2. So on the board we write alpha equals 3.79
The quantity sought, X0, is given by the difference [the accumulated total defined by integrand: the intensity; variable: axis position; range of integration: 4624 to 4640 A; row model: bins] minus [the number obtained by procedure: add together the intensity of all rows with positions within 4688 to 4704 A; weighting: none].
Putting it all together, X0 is 348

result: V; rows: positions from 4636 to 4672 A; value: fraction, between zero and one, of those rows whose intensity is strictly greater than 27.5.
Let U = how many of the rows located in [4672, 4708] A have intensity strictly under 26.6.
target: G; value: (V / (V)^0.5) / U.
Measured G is 0.059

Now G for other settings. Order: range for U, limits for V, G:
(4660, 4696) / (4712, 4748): 0.048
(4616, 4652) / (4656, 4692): 0.167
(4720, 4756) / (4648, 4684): 0.079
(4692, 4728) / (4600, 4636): 0.143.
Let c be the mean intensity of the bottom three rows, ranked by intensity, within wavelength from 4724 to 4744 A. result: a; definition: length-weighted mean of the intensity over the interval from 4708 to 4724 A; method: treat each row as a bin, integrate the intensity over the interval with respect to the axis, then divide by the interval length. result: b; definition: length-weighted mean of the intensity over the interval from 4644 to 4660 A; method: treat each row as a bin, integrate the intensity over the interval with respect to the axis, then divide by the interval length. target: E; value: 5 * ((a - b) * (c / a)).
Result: -3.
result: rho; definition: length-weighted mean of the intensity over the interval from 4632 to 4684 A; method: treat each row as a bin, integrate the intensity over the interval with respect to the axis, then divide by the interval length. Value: 26.8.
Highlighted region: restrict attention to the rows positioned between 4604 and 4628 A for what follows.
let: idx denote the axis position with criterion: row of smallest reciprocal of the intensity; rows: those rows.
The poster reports 4614 A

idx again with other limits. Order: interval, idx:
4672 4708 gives 4678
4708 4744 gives 4722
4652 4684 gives 4654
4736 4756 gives 4746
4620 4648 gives 4634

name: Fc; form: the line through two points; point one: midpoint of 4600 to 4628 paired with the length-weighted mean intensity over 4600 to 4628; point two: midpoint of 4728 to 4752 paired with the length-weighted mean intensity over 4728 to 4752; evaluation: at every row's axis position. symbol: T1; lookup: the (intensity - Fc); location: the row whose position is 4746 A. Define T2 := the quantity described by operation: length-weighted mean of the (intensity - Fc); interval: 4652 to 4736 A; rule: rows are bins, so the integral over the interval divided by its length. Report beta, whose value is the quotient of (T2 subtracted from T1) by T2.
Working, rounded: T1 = 1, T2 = -1.07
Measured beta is -2.2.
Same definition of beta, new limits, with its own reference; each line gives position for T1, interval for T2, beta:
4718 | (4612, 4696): -0.7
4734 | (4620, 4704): -1.6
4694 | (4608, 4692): 1.7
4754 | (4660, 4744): 0.6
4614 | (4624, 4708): -1.8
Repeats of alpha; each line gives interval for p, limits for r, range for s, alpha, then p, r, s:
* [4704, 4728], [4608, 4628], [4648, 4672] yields 3.56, 26.8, 29.1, 27.7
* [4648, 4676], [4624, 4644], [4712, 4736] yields 3.63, 27.7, 28.4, 27.1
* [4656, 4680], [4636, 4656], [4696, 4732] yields 3.66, 27.3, 27.3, 26.8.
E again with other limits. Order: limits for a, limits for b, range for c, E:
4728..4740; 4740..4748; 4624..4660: -2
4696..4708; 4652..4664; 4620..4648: -11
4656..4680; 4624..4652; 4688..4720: -5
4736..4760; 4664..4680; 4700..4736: 0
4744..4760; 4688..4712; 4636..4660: 0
